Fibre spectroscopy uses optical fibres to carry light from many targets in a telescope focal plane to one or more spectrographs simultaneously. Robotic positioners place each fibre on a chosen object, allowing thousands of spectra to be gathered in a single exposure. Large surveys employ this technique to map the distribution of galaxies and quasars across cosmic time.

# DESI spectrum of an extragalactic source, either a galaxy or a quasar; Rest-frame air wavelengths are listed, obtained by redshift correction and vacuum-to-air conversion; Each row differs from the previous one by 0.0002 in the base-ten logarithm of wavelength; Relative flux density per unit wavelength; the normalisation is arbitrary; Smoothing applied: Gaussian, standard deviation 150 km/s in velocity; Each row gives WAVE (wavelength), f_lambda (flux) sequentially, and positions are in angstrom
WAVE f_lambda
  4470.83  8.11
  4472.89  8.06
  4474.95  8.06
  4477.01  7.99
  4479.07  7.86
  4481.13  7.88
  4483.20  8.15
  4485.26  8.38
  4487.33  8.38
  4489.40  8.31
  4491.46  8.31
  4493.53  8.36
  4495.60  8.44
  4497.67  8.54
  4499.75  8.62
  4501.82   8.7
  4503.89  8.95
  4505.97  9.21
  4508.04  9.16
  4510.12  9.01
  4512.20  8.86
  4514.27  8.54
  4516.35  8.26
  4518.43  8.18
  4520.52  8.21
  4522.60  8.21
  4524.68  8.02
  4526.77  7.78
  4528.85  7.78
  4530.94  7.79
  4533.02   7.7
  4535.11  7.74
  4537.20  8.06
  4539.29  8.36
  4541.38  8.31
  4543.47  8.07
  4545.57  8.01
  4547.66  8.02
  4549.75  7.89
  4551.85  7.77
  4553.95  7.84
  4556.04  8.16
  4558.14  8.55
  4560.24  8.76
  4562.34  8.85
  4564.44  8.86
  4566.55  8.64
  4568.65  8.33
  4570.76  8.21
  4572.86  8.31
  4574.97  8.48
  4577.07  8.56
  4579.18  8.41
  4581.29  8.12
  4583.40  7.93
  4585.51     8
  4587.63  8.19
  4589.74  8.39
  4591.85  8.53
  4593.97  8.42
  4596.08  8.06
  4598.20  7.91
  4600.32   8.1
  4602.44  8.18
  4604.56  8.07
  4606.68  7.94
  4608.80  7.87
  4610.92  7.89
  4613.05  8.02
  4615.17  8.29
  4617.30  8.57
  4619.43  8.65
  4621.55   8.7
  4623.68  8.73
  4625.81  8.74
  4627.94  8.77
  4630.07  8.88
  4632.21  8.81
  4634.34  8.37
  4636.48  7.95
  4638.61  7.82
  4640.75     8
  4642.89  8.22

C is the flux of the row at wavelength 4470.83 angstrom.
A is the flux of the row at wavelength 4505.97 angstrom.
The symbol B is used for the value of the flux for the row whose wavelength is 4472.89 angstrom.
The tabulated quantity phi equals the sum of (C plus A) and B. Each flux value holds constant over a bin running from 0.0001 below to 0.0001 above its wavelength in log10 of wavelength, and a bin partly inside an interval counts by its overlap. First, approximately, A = 9.21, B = 8.06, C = 8.11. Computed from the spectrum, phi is 25.4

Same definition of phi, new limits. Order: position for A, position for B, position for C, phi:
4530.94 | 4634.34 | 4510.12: 25.2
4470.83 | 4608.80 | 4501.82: 24.7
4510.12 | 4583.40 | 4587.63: 25.1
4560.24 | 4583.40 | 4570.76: 24.9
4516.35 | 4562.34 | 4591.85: 25.6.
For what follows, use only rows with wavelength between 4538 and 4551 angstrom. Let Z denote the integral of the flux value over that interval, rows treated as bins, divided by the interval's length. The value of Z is 8.10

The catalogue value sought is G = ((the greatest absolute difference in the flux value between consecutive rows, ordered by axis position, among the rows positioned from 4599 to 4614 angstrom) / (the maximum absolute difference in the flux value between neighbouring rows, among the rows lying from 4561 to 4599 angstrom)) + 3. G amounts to 3.36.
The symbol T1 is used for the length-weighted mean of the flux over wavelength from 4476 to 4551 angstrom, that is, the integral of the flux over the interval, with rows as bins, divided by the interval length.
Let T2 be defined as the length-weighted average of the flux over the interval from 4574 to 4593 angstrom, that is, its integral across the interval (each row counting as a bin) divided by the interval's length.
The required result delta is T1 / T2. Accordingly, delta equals 1.00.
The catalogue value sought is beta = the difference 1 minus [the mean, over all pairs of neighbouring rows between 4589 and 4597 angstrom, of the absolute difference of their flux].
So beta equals 0.80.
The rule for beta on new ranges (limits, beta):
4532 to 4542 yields 0.82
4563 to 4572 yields 0.78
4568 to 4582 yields 0.85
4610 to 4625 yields 0.86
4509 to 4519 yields 0.79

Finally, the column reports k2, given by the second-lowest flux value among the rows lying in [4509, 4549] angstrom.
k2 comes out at 7.74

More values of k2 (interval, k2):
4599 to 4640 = 7.87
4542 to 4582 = 7.84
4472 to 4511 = 7.88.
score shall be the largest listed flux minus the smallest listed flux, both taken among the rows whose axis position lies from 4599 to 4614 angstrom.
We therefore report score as 0.3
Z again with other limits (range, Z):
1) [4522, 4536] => 7.85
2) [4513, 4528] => 8.18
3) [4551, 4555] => 7.82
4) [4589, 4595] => 8.45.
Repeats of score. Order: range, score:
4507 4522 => 1.0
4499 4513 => 0.6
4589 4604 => 0.6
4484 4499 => 0.2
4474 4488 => 0.5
